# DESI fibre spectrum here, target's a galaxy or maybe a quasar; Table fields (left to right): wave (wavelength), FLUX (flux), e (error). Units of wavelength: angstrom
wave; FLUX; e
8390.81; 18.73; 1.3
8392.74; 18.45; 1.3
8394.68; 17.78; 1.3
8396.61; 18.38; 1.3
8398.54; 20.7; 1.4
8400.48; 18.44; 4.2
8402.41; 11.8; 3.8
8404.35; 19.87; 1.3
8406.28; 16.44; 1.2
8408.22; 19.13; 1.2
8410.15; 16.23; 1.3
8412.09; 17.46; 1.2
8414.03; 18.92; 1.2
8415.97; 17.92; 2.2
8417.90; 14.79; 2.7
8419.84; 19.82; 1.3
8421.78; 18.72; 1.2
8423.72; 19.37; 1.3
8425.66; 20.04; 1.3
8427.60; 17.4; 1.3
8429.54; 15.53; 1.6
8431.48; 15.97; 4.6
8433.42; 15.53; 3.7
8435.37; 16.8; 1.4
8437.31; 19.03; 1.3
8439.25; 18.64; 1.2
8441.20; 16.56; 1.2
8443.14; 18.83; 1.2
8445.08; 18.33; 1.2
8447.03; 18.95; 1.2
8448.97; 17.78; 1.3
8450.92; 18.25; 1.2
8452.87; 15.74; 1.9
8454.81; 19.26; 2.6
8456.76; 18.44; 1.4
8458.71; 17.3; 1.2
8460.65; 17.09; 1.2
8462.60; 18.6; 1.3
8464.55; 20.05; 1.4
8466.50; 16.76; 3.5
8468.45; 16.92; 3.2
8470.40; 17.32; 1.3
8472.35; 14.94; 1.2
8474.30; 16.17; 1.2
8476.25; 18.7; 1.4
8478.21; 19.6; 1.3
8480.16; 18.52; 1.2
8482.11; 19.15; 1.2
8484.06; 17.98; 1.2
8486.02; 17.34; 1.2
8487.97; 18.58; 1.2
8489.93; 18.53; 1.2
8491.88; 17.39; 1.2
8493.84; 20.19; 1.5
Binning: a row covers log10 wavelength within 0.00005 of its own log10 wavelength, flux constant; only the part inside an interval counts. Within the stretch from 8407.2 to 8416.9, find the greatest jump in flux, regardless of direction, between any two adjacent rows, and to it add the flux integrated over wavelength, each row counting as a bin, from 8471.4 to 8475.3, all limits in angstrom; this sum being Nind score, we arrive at 64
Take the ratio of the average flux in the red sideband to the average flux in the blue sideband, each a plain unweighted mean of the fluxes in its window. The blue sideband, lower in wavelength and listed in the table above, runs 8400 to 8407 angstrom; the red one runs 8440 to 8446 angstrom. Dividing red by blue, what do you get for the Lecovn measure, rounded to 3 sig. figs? 1.08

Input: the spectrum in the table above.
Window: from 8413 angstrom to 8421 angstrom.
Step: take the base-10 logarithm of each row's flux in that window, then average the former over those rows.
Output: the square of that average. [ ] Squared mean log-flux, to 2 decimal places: 1.56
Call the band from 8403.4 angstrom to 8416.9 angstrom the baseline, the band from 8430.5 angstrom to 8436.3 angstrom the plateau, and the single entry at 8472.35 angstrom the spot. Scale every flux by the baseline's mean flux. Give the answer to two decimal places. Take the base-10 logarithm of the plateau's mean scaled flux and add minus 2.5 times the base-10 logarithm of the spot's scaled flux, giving 0.15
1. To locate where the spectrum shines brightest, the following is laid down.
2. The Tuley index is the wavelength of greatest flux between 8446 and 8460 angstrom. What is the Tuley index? 8454.81 angstrom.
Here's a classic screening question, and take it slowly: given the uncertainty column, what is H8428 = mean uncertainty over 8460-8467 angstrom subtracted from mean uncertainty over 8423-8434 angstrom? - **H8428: 0.5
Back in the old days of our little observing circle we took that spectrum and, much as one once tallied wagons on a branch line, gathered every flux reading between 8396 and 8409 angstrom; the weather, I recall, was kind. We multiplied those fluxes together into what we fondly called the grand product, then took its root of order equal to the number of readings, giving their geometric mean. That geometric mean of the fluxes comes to 17.6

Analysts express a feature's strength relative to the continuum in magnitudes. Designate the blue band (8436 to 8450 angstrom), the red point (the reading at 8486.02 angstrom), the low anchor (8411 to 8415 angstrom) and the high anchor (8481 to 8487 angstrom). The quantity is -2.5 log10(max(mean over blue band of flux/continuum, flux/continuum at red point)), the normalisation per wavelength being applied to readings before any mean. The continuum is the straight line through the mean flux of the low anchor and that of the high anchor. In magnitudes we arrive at -0.008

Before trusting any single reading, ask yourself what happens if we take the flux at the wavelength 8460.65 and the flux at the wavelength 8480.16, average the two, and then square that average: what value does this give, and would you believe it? 317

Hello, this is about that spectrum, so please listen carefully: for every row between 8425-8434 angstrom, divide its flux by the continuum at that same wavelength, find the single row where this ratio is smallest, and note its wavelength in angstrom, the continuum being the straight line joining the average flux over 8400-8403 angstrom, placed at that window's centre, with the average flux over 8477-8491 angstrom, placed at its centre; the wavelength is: 8433.42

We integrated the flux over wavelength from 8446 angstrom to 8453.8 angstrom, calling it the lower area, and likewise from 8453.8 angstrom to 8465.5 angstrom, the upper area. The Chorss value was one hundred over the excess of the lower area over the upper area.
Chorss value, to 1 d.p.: -1.3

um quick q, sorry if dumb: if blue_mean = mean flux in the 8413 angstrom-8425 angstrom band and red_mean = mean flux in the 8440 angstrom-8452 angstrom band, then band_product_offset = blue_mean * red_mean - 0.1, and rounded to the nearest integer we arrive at 331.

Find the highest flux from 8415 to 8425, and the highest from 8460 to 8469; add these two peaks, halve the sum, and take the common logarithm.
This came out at 1.30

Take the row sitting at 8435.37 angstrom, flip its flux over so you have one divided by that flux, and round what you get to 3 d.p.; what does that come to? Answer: 0.060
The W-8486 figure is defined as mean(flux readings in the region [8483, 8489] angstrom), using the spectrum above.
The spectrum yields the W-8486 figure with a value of 18.0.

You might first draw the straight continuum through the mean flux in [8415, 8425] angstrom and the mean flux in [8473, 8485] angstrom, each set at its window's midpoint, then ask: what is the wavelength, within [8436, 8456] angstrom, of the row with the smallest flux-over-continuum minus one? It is 8452.87 angstrom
